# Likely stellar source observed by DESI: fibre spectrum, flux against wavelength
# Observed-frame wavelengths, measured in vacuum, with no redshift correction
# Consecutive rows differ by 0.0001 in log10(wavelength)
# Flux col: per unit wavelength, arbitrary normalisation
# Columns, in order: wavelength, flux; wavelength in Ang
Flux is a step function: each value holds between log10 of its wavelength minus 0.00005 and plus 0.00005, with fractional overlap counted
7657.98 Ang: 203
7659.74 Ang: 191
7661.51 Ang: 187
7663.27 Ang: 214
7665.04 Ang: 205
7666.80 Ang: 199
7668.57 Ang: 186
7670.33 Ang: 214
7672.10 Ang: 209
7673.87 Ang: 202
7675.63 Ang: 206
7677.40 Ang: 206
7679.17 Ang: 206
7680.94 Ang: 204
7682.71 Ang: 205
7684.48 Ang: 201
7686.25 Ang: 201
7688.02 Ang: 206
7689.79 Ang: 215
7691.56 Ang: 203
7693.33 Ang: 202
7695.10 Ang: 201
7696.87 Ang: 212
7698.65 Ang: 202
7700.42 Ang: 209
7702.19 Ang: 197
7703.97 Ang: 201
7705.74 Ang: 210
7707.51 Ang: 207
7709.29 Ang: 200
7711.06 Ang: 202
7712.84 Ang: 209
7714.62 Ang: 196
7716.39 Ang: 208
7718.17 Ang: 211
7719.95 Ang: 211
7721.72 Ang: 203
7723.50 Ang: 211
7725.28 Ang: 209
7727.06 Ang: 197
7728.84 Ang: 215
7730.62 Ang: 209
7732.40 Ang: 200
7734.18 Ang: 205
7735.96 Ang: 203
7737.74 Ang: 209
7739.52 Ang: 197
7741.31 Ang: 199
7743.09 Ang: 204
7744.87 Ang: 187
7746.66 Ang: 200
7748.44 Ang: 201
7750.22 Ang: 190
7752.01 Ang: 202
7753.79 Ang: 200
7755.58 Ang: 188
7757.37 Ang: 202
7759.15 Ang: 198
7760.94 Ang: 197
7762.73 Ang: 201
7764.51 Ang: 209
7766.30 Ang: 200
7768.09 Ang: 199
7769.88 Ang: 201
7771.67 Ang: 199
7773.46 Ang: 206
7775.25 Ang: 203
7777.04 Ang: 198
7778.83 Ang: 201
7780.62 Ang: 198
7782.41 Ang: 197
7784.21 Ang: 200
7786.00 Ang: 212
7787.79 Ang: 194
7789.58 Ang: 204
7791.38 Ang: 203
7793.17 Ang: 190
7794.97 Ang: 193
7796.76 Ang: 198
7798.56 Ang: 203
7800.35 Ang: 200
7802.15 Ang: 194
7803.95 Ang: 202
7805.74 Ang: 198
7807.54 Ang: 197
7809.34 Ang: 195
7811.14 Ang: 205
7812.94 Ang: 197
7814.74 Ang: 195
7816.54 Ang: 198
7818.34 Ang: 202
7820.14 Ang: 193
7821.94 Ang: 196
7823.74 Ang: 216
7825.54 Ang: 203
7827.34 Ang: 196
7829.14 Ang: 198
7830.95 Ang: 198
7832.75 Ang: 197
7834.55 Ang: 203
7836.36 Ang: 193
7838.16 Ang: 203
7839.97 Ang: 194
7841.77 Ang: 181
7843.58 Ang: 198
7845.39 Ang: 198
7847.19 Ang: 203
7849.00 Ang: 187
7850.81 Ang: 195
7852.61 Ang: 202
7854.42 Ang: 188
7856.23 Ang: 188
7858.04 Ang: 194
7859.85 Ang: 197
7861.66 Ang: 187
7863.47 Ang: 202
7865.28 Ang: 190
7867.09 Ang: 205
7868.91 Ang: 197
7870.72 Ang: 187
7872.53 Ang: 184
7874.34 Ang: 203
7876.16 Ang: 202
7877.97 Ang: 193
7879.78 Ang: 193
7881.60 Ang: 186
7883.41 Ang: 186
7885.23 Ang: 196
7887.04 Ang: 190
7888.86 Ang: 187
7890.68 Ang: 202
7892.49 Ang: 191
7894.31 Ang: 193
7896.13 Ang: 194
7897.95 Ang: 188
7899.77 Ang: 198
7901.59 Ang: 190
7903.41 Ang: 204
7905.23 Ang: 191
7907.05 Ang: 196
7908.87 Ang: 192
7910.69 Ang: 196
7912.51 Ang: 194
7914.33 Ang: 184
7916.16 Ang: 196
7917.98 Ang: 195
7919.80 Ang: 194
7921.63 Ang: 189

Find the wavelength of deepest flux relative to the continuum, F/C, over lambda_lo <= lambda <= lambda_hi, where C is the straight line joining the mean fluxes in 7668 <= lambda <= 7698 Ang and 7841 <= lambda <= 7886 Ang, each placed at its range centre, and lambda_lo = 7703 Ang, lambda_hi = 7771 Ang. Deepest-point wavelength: 7744.87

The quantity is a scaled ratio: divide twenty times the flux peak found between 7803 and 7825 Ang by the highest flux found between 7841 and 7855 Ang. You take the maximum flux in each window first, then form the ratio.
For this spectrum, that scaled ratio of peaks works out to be 21.3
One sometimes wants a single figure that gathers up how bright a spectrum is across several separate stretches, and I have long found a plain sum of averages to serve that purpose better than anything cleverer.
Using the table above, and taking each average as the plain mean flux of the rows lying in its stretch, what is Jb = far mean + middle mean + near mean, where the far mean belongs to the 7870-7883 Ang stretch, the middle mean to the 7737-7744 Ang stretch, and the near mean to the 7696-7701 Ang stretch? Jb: 602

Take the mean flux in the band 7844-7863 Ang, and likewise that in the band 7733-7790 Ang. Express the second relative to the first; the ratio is 1.03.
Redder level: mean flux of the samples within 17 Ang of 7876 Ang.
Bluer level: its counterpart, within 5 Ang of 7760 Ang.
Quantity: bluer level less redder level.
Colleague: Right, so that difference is 5.6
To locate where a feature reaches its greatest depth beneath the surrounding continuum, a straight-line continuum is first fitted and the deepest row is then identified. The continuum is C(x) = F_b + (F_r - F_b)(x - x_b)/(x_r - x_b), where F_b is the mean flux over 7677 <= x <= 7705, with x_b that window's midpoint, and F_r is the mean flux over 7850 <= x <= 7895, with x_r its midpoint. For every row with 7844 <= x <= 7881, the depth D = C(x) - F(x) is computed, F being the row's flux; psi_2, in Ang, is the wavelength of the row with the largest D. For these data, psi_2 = 7872.53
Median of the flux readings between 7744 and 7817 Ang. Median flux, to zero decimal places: 199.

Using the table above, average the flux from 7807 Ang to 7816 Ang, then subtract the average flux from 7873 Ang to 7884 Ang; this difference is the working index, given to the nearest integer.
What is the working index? 4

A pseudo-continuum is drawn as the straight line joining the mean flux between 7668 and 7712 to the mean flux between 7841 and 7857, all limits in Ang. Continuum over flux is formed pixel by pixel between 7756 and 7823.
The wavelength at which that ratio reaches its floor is 7786.00 Ang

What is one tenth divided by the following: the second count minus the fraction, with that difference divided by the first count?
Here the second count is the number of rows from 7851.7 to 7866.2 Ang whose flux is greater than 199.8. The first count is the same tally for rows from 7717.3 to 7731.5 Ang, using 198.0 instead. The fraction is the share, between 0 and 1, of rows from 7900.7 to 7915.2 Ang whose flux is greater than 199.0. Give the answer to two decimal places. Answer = 0.37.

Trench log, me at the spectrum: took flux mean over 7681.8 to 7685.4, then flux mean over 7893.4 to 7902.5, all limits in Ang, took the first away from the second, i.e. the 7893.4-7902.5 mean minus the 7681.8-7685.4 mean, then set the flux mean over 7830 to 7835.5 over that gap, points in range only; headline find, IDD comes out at -19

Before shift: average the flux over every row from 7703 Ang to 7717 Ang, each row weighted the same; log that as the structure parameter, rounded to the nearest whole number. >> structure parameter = 204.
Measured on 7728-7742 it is 205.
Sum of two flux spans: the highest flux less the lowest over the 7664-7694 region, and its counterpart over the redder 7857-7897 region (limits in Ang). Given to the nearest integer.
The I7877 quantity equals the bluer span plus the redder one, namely 50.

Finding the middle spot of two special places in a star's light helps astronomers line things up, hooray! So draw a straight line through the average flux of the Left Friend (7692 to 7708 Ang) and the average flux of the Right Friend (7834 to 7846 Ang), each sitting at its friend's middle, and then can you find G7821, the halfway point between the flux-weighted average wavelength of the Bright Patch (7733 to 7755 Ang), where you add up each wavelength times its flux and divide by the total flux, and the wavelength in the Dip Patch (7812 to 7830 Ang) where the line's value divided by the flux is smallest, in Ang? 7783.8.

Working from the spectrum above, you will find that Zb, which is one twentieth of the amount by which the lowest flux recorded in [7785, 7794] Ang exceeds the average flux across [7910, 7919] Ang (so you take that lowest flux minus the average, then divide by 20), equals -0.15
